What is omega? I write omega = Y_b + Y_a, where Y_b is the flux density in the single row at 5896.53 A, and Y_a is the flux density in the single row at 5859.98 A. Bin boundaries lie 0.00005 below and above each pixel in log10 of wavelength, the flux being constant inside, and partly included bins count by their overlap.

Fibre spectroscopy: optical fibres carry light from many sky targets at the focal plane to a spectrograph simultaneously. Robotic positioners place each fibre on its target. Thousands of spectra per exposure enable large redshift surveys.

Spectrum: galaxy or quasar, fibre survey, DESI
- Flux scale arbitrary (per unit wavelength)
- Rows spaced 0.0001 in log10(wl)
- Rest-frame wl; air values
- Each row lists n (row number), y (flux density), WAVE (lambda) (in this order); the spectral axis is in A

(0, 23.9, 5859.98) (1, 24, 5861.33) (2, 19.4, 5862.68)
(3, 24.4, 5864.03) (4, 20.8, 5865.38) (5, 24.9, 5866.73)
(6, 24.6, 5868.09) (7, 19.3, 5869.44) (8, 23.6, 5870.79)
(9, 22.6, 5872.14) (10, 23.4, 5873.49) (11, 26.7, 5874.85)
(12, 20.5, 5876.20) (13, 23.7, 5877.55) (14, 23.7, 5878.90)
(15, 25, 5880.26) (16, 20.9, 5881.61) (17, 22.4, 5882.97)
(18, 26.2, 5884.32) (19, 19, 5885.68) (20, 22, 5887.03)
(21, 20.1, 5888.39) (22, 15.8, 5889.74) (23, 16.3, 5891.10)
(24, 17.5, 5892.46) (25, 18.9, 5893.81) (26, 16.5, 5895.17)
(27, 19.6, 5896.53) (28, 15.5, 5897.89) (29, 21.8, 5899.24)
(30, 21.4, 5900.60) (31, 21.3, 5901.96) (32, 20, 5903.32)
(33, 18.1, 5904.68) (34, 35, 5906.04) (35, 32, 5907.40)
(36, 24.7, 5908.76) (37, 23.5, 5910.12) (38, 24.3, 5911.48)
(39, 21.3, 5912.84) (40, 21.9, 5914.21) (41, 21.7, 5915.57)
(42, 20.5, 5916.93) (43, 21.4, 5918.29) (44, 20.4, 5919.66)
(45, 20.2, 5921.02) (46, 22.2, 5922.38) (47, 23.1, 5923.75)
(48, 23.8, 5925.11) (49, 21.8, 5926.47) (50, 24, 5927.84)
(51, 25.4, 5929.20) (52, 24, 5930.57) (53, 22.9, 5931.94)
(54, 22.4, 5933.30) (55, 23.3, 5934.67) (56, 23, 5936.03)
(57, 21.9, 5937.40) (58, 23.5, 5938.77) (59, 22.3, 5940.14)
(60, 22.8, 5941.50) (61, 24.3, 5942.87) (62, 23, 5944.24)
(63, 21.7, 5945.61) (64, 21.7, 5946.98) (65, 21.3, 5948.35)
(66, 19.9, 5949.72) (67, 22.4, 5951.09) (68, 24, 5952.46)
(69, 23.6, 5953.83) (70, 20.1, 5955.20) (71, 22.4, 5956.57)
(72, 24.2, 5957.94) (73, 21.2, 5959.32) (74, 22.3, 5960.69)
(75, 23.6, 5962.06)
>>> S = 43.5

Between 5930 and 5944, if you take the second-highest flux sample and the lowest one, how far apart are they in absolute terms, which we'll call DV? 2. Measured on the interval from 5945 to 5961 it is 4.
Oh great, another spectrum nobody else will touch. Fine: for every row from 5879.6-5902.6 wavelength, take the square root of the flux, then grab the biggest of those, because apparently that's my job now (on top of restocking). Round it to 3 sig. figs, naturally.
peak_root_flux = 5.12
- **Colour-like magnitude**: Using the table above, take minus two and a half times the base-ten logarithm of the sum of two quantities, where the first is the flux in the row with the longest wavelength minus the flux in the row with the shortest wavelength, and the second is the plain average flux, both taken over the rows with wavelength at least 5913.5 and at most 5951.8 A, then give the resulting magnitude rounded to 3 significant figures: -3.40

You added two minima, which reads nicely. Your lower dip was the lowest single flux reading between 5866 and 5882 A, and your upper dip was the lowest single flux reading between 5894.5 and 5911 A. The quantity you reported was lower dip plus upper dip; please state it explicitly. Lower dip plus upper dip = 34.8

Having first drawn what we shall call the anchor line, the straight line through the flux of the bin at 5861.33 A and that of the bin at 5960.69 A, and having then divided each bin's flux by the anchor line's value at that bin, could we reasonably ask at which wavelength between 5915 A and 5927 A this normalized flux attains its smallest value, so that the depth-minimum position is 5921.02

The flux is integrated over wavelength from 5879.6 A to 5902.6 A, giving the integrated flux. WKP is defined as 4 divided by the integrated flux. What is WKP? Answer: 0.009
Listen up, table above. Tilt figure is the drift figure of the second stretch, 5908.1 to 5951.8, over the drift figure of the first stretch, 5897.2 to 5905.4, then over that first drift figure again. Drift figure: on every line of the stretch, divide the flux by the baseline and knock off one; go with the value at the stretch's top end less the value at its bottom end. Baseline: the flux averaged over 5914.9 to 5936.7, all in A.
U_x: -8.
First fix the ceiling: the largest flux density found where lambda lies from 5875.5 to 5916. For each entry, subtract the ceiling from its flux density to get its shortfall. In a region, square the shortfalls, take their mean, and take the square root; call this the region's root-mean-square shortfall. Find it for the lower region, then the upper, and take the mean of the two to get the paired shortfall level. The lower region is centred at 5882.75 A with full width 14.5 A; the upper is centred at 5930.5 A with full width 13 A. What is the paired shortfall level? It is 12.6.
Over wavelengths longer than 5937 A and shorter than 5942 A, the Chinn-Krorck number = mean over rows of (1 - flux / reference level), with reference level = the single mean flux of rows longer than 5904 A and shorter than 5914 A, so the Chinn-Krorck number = 0.11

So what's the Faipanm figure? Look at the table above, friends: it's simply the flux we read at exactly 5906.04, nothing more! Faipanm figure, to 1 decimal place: 35.0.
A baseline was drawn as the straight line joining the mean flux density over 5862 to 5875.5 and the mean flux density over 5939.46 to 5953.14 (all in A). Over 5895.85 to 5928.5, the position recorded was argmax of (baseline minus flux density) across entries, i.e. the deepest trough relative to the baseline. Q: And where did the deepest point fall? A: 5897.89 A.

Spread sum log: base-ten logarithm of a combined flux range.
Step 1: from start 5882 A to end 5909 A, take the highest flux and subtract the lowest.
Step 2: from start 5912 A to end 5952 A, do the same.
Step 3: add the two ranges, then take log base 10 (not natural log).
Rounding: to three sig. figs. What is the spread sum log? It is 1.40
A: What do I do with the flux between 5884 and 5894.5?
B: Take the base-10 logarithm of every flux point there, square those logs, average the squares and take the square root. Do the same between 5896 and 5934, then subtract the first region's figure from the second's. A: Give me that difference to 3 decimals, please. 0.066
